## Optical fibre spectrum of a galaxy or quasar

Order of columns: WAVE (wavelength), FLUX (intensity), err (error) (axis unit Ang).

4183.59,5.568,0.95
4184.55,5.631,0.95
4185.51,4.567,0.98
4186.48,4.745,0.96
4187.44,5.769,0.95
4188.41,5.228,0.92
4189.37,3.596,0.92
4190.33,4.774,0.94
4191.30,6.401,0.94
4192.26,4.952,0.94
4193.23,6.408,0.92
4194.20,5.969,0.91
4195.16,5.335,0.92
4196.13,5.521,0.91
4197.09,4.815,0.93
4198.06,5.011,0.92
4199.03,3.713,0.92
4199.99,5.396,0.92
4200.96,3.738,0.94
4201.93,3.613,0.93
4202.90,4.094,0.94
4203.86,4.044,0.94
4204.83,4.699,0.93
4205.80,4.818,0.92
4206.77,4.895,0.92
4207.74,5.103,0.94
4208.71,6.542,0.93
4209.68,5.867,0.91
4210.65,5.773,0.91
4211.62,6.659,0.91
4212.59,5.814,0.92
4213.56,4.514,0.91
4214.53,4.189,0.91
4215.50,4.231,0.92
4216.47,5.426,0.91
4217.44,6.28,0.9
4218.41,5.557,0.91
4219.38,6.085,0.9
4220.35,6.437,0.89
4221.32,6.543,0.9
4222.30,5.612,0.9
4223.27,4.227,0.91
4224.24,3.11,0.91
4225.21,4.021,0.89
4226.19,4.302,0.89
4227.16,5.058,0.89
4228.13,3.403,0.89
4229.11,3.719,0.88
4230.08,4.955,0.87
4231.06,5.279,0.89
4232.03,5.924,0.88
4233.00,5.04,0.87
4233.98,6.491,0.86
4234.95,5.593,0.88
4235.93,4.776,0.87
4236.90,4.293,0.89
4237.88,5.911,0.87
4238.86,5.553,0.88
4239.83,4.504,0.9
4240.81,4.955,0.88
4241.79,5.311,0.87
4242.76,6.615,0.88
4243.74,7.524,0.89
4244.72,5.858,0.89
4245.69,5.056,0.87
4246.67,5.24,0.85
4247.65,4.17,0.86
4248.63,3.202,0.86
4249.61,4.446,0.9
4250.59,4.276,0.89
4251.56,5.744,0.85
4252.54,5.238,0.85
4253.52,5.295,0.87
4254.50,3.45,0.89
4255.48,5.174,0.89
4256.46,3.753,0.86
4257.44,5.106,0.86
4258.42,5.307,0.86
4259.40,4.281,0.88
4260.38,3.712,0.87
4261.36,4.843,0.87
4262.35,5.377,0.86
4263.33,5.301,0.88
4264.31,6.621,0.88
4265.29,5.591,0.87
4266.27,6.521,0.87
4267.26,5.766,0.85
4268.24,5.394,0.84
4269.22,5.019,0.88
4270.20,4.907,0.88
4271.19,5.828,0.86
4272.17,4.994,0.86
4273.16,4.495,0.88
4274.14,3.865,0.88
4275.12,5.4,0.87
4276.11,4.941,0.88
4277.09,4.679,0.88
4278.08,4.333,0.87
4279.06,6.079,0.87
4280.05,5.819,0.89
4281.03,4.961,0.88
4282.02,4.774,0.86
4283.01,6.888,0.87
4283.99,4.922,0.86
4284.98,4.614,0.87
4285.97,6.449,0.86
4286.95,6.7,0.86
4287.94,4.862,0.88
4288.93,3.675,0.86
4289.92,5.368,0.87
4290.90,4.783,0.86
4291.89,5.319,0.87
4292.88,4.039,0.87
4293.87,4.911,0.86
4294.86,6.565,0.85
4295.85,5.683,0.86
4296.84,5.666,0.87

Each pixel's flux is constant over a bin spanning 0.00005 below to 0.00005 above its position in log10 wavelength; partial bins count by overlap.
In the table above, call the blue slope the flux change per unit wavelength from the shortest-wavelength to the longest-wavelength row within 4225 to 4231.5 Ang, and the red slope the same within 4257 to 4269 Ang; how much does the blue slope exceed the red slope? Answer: 0.19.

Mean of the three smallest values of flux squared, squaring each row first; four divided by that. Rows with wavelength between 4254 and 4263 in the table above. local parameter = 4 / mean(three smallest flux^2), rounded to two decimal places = 0.30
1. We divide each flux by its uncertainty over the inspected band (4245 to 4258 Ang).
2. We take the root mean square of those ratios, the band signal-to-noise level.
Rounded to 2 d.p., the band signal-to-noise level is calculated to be 5.41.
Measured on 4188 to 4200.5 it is 5.66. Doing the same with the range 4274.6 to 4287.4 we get 6.31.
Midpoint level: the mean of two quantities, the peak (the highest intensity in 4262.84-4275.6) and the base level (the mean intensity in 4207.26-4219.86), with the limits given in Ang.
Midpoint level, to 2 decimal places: 6.08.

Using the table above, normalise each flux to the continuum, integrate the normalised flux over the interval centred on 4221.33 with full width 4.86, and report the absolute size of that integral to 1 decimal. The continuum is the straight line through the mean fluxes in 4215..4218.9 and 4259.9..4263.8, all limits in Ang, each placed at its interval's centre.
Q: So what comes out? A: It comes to 5.3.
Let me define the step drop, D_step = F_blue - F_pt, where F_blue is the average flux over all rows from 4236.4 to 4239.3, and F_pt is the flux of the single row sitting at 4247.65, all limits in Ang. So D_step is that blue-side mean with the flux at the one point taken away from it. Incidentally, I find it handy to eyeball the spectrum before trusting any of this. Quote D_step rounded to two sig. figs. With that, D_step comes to 1.1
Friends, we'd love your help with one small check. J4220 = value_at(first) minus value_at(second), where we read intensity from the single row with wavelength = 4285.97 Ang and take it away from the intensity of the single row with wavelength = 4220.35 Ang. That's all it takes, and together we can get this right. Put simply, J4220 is 0.0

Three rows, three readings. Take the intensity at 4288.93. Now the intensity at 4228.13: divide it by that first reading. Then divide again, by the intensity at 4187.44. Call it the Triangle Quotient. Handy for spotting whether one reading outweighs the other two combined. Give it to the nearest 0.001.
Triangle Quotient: 0.161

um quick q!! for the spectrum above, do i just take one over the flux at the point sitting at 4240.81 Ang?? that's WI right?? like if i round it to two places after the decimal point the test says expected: 0.20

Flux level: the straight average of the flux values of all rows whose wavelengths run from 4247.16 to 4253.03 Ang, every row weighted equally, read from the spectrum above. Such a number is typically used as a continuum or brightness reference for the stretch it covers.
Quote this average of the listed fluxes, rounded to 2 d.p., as 4.51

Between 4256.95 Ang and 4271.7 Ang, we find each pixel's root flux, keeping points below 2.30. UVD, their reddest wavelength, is 4270.20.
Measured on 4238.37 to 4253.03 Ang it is 4252.54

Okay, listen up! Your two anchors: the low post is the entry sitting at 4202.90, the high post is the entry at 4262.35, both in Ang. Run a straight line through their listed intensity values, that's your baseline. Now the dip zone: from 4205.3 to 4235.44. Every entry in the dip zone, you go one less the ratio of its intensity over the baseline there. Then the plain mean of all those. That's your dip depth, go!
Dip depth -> -0.17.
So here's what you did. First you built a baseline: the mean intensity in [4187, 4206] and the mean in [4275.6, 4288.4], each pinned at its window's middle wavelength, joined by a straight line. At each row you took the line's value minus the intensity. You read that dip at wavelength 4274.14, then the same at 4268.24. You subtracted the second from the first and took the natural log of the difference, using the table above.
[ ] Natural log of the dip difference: 0.45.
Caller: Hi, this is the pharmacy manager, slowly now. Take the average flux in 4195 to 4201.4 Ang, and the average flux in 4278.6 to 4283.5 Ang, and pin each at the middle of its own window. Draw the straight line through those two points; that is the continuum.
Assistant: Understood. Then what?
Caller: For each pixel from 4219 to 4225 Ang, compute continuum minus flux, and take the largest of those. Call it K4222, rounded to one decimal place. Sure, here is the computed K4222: 2.0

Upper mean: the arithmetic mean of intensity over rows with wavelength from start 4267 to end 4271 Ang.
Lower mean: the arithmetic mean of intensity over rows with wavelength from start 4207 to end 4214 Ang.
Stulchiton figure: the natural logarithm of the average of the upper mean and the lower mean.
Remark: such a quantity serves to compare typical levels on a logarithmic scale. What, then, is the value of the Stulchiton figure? 1.71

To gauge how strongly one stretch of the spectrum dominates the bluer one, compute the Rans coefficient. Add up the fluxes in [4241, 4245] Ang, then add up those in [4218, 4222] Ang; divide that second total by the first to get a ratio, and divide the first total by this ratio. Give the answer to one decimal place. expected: 26.0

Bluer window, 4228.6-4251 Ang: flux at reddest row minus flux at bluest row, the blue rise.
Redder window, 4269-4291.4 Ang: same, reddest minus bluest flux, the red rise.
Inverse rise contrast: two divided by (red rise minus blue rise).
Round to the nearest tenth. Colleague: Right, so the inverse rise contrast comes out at -2.5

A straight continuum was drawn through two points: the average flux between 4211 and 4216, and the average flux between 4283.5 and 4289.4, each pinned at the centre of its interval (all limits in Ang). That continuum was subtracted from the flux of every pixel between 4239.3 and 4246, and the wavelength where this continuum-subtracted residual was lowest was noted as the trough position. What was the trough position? 4239.83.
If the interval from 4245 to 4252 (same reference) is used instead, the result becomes 4248.63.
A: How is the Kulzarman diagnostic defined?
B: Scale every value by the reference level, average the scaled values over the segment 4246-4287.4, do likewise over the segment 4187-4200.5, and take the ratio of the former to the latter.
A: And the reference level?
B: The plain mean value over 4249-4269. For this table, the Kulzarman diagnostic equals 0.98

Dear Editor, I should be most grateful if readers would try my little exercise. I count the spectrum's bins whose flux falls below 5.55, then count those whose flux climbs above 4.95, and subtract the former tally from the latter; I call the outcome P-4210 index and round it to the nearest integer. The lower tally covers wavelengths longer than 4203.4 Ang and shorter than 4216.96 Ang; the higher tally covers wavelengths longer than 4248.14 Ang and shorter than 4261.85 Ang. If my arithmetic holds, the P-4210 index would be -3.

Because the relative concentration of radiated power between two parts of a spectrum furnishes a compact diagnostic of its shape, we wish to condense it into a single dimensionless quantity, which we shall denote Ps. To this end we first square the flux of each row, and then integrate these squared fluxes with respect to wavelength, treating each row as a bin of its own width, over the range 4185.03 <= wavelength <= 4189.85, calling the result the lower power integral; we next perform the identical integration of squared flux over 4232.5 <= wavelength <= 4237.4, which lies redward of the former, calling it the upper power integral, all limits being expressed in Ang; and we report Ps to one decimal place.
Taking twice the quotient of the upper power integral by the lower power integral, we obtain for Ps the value 2.4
